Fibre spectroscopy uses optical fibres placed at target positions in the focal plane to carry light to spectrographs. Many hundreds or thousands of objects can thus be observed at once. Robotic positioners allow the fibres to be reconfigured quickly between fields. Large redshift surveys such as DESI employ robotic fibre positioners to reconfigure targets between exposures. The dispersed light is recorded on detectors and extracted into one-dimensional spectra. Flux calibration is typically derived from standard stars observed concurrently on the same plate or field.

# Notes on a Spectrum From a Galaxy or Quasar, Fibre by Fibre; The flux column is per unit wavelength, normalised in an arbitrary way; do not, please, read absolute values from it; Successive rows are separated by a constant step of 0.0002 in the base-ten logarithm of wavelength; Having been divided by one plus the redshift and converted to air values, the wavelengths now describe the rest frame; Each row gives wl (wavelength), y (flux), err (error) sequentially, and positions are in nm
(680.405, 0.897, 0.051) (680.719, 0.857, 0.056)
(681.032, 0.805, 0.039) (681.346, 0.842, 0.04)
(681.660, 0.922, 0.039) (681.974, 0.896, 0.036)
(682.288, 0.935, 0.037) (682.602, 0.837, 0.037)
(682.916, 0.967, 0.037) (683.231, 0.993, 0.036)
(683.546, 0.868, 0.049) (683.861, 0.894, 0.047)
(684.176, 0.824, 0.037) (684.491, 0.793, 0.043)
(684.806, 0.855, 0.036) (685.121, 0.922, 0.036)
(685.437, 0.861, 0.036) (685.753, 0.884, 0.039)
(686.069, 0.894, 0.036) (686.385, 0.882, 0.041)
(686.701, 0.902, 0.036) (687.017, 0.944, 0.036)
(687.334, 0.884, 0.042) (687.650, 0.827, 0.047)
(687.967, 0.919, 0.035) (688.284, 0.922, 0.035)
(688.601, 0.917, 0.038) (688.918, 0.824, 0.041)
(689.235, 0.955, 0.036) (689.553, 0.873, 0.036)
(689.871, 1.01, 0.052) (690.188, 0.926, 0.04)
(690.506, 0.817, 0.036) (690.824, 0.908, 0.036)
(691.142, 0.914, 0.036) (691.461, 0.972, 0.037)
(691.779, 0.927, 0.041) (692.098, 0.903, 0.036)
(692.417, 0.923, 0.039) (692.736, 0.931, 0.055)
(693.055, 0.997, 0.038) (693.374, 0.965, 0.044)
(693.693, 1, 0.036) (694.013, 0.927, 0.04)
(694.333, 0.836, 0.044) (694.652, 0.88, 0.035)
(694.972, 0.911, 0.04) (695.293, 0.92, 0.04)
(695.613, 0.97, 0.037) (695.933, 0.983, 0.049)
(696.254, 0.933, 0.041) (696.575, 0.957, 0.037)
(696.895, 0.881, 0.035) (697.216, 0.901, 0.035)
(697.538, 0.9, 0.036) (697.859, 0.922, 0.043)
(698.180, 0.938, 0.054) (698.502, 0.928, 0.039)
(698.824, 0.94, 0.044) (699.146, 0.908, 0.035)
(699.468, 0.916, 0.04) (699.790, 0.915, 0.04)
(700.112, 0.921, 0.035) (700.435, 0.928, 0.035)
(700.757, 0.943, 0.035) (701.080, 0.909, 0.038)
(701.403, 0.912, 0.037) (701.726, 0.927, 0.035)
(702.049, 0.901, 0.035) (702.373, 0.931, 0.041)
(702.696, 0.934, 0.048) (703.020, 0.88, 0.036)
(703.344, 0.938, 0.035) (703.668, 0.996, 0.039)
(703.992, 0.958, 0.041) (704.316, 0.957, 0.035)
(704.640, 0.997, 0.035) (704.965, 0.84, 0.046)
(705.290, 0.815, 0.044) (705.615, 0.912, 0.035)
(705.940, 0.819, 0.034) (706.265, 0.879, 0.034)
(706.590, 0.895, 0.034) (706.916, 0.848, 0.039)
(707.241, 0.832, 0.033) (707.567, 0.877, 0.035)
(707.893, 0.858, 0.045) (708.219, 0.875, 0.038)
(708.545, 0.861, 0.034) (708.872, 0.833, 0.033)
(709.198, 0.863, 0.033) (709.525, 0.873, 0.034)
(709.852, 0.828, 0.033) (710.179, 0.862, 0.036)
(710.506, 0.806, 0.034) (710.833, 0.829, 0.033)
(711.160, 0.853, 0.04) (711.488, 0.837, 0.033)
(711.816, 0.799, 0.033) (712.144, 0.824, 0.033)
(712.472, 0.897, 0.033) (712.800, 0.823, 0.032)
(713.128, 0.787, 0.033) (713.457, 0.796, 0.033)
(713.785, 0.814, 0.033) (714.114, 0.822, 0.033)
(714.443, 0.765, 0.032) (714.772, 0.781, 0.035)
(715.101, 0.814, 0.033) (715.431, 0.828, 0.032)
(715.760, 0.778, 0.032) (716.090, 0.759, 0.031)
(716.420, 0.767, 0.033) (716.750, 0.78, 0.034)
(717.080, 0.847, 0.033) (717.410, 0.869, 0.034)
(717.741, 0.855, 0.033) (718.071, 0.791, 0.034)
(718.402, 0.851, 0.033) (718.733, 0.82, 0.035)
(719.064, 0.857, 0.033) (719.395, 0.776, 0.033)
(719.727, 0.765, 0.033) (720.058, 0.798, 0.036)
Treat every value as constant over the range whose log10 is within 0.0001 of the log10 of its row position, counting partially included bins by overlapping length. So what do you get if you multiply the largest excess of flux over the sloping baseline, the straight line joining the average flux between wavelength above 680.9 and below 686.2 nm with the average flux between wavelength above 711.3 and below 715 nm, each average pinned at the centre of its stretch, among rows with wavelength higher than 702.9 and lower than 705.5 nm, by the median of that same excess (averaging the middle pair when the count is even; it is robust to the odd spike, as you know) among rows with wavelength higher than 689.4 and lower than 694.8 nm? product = 0.0101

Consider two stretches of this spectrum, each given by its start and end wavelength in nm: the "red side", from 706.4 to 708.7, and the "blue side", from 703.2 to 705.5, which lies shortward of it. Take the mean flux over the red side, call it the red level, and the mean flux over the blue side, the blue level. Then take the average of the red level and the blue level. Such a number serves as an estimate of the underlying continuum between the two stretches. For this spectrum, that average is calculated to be 0.90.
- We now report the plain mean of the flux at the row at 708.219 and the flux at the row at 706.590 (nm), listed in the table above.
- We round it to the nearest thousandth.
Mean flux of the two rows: 0.885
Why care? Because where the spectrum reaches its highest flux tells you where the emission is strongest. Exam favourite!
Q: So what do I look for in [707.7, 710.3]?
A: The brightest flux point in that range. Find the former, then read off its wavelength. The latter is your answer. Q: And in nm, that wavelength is 708.219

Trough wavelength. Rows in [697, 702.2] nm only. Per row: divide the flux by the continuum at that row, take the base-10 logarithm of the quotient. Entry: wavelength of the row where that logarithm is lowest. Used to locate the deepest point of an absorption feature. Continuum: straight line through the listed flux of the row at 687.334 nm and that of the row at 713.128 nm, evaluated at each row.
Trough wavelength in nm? 697.216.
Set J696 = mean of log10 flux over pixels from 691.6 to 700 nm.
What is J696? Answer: -0.033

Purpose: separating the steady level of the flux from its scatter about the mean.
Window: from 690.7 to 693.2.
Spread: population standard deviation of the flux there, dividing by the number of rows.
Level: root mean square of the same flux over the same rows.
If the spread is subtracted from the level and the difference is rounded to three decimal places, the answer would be 0.904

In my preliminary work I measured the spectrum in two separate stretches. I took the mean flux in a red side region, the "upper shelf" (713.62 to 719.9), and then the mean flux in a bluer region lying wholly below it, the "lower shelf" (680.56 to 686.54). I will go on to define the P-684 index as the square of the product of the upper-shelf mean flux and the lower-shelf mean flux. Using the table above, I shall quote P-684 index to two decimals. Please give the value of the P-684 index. 0.51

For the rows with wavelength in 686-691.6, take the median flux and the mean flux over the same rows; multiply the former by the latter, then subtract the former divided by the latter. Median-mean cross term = -0.18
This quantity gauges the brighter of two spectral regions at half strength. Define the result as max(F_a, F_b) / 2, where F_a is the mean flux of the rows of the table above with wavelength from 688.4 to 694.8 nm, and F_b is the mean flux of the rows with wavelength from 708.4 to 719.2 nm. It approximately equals 0.460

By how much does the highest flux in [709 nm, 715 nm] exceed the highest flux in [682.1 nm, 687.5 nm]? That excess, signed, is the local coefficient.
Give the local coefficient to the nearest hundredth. -0.10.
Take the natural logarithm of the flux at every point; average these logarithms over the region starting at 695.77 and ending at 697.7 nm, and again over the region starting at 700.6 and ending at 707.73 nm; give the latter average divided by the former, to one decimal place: 1.3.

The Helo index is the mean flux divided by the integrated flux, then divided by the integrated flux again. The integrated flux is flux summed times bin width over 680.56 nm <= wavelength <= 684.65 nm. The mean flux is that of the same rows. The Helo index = 0.068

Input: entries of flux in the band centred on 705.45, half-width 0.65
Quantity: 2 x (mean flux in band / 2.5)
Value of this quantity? 0.677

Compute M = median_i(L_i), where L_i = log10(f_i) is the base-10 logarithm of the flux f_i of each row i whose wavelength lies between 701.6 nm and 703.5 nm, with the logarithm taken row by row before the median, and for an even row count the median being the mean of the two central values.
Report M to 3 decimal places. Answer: -0.032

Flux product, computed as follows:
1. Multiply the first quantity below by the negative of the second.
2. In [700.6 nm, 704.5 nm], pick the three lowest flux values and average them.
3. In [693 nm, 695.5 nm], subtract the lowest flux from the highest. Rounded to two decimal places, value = -0.15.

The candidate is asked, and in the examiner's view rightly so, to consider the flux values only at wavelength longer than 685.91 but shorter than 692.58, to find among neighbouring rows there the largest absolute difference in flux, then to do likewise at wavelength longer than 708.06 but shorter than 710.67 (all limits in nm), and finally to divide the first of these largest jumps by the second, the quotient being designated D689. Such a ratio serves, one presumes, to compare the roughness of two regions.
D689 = 2.45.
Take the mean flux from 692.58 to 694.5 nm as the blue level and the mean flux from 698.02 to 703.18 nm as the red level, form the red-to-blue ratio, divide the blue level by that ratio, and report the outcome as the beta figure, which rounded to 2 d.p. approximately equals 0.97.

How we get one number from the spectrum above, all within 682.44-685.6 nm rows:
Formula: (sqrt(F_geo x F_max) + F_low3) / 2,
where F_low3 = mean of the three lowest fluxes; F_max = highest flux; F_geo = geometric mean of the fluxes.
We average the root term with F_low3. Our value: 0.876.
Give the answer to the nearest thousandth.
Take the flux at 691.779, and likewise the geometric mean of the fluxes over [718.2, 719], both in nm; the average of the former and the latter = 0.881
